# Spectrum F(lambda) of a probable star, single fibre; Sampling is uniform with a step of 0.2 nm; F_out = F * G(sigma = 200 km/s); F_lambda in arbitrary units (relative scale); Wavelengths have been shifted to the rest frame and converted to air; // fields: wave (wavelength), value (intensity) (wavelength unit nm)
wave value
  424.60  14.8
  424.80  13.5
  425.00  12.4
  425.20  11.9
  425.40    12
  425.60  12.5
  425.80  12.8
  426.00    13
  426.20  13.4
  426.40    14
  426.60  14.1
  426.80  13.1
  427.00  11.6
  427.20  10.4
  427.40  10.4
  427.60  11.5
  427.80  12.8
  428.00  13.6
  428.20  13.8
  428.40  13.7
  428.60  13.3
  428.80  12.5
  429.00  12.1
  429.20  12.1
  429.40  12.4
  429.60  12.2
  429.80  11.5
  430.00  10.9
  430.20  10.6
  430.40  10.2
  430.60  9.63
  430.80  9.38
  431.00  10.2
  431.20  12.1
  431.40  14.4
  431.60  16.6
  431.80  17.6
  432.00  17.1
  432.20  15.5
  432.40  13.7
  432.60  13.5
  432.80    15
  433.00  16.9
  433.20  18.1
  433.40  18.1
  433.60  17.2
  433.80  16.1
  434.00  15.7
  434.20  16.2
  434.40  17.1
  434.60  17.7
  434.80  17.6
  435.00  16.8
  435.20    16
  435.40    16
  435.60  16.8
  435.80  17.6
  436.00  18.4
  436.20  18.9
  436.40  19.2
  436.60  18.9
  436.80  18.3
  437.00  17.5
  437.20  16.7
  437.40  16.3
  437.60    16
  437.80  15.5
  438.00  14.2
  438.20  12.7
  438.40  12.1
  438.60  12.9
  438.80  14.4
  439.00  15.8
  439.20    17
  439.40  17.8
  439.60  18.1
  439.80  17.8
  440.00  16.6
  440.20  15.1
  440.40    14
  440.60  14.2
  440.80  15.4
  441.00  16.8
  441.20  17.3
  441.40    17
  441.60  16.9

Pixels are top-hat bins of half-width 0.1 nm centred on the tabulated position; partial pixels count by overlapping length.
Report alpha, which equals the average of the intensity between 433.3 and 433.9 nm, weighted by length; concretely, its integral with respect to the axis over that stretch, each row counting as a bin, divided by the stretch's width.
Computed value 17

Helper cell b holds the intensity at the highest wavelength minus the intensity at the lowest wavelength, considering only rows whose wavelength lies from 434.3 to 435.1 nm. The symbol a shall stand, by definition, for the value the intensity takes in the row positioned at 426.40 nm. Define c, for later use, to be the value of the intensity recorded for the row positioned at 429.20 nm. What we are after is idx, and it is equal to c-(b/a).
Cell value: 12.1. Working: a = 14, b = -0.30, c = 12.1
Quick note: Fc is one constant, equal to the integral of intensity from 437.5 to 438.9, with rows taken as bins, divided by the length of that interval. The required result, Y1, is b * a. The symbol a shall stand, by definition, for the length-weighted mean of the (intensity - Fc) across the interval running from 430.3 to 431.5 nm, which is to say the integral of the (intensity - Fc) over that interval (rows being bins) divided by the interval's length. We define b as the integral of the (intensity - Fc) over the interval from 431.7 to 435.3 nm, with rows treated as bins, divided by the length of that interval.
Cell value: -7.4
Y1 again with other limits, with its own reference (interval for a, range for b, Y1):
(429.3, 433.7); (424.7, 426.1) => 0.3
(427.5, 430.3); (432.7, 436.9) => -5.3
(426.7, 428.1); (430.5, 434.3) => -1.9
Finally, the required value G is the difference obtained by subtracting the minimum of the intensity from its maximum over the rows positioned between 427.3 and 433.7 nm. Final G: 8.7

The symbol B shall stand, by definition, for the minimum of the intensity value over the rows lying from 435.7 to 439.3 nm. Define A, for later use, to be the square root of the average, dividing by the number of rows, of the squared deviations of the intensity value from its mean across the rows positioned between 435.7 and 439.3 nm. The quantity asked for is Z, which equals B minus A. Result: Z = 9.9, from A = 2.2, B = 12.1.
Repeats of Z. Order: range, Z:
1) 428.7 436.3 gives 6.5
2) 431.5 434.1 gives 12.0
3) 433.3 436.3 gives 14.8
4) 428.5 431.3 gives 8.2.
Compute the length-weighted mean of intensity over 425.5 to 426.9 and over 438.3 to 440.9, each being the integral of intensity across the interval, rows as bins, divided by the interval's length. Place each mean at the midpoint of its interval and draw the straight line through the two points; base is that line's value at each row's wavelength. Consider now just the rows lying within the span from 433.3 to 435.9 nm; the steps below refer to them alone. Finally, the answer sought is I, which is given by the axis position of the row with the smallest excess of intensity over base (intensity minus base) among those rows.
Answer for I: 434.00 nm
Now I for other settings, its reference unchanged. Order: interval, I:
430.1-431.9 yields 430.80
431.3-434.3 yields 432.60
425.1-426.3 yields 425.20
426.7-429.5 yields 427.40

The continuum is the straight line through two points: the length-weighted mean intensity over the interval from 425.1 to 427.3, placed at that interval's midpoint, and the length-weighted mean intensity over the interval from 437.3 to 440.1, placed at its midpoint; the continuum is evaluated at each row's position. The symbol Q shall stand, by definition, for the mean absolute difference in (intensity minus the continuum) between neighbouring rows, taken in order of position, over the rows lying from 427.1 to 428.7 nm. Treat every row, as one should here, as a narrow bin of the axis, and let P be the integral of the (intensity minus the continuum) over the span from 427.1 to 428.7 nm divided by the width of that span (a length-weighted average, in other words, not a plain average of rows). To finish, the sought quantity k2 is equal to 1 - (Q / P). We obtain 2.0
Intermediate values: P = -0.6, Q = 0.55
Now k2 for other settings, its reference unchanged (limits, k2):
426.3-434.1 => 8.1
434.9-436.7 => 0.8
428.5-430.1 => 1.4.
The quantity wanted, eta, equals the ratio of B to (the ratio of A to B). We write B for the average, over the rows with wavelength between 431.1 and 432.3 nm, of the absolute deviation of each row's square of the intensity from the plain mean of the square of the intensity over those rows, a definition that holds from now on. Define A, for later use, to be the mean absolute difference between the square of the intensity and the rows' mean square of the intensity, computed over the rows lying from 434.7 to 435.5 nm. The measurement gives 112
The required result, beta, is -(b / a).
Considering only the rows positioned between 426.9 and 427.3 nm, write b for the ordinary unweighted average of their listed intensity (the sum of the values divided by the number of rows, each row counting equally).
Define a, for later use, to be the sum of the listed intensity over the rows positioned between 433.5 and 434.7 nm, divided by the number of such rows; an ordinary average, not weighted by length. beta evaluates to -0.7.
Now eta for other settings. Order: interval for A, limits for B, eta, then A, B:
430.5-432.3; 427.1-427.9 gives 5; 78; 20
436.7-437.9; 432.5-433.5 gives 104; 27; 53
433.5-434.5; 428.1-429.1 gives 14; 18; 16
